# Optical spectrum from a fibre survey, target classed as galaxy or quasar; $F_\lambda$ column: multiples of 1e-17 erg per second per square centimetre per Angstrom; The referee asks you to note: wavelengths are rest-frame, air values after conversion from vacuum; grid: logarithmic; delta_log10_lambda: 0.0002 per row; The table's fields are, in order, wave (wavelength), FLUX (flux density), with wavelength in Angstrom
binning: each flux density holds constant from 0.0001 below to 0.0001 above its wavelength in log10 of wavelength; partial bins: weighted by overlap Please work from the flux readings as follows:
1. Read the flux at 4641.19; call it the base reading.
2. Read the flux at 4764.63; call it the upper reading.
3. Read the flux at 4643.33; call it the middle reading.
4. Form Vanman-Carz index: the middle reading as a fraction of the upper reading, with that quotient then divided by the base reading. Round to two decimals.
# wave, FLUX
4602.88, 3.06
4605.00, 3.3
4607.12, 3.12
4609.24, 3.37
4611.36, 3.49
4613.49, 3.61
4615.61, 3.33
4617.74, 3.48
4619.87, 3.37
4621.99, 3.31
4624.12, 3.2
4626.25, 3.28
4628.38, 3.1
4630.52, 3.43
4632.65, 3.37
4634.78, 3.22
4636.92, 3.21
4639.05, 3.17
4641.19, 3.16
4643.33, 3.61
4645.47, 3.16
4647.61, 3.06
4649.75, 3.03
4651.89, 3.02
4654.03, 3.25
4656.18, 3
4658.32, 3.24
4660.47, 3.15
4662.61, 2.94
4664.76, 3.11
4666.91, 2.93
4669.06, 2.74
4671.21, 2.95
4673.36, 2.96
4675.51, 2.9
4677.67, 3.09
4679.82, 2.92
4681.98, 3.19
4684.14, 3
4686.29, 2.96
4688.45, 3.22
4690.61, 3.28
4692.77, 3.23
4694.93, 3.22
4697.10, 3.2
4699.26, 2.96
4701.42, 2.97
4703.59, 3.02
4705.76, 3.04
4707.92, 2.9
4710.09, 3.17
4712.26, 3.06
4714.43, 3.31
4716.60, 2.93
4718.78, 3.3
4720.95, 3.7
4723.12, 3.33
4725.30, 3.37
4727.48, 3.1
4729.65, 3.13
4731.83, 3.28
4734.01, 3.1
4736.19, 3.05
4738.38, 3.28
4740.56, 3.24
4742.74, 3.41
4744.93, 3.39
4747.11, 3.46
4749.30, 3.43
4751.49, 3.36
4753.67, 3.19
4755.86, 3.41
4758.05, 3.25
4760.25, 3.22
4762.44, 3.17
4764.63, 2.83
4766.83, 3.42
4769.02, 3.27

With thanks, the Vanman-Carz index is 0.40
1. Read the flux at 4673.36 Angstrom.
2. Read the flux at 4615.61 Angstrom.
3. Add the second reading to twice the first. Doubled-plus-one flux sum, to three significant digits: 9.25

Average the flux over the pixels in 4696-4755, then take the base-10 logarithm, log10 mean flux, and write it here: 0.507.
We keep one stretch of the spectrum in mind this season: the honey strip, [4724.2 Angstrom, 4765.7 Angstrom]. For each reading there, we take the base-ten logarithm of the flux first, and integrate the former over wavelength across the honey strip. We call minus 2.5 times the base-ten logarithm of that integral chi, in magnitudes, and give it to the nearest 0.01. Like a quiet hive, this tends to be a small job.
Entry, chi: -3.32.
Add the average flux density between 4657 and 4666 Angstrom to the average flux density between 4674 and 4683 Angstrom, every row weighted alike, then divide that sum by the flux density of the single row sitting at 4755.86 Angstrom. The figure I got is 1.80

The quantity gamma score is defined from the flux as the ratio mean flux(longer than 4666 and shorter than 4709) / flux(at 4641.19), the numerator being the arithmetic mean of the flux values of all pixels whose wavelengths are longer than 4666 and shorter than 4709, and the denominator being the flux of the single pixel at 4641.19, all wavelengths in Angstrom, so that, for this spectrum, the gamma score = 0.96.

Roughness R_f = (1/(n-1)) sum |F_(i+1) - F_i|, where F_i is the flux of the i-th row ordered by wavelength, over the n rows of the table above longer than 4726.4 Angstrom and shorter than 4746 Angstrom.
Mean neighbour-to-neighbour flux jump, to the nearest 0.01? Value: 0.11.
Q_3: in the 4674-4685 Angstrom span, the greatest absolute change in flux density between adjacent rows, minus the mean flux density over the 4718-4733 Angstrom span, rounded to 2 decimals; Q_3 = -3.05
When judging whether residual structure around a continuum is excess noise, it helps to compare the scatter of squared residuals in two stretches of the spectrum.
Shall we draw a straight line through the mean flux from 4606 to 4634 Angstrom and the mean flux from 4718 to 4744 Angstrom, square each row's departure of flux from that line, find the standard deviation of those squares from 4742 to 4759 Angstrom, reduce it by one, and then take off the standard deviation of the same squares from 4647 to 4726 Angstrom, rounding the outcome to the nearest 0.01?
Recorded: -1.06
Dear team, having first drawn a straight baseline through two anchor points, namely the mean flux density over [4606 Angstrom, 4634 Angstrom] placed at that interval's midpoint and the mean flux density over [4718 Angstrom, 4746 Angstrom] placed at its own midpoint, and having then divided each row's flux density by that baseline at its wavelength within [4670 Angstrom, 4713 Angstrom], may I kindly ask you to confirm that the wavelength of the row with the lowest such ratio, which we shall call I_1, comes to 4675.51 Angstrom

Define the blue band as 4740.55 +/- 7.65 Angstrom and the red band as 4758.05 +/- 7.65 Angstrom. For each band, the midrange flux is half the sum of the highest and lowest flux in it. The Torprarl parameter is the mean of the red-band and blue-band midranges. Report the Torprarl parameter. 3.19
